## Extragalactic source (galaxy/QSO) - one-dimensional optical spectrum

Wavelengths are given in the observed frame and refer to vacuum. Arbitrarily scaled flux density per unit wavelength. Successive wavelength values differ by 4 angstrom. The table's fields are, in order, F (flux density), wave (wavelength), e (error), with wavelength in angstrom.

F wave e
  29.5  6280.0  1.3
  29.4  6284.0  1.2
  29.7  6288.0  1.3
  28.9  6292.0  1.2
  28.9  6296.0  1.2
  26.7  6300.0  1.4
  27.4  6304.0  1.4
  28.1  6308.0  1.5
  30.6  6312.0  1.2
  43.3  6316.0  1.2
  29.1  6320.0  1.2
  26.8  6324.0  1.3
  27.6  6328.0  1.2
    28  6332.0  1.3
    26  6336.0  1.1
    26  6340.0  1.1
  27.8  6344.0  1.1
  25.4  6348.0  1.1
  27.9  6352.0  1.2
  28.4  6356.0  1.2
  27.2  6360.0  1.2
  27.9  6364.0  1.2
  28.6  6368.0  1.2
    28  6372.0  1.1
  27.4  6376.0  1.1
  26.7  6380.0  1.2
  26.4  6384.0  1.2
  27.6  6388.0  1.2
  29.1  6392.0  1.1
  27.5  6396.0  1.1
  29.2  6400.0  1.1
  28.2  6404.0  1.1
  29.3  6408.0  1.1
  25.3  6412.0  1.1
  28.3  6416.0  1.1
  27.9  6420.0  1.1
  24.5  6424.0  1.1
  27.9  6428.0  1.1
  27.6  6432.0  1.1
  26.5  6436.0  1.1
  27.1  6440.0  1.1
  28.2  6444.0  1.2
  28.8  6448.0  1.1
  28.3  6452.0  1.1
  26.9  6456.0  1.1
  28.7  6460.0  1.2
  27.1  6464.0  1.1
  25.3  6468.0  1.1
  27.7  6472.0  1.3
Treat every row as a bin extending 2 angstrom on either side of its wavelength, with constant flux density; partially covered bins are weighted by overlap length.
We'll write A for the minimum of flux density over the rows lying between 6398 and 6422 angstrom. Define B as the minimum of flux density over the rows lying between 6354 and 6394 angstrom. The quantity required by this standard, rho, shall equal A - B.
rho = -1.1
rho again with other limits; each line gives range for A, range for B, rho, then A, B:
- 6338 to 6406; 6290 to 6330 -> -1.3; 25.4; 26.7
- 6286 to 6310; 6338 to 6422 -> 1.4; 26.7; 25.3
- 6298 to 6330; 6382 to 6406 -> 0.3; 26.7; 26.4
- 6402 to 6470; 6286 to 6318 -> -2.2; 24.5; 26.7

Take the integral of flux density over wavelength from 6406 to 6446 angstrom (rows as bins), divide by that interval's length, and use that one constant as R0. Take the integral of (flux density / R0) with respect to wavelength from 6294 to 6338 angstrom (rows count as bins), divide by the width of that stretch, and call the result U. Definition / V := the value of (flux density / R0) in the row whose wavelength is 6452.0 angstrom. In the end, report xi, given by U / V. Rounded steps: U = 1.08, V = 1.04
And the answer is 1.04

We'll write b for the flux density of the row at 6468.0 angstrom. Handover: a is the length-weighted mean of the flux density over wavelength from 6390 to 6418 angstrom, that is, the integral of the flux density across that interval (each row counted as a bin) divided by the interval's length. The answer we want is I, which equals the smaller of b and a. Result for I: 25.3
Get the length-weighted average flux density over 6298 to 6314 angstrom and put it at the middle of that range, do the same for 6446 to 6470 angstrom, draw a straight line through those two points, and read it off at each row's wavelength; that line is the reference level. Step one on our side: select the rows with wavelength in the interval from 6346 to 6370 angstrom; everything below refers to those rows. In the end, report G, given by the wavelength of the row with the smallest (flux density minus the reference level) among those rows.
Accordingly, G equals 6348.0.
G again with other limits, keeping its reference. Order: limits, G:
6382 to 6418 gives 6412.0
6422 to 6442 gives 6424.0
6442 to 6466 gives 6456.0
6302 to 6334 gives 6324.0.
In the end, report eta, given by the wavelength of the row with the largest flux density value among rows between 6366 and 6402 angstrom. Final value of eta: 6400.0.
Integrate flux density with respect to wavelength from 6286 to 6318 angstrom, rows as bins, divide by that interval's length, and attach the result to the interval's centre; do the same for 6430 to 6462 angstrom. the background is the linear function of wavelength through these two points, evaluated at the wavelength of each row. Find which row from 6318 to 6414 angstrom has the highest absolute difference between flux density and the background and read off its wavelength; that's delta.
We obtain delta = 6348.0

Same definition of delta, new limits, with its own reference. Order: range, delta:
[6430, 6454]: 6436.0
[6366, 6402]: 6384.0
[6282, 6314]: 6300.0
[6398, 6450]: 6424.0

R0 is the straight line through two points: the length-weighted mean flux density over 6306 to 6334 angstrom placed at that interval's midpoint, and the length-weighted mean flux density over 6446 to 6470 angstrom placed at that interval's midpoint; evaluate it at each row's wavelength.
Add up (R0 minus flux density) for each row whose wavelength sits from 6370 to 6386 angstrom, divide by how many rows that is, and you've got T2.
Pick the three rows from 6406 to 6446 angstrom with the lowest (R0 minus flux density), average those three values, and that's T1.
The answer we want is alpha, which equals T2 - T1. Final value 2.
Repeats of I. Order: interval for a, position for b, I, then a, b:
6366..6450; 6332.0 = 27.6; 27.6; 28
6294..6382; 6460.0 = 28.4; 28.4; 28.7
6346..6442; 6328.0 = 27.5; 27.5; 27.6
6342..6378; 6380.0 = 26.7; 27.6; 26.7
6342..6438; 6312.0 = 27.5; 27.5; 30.6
